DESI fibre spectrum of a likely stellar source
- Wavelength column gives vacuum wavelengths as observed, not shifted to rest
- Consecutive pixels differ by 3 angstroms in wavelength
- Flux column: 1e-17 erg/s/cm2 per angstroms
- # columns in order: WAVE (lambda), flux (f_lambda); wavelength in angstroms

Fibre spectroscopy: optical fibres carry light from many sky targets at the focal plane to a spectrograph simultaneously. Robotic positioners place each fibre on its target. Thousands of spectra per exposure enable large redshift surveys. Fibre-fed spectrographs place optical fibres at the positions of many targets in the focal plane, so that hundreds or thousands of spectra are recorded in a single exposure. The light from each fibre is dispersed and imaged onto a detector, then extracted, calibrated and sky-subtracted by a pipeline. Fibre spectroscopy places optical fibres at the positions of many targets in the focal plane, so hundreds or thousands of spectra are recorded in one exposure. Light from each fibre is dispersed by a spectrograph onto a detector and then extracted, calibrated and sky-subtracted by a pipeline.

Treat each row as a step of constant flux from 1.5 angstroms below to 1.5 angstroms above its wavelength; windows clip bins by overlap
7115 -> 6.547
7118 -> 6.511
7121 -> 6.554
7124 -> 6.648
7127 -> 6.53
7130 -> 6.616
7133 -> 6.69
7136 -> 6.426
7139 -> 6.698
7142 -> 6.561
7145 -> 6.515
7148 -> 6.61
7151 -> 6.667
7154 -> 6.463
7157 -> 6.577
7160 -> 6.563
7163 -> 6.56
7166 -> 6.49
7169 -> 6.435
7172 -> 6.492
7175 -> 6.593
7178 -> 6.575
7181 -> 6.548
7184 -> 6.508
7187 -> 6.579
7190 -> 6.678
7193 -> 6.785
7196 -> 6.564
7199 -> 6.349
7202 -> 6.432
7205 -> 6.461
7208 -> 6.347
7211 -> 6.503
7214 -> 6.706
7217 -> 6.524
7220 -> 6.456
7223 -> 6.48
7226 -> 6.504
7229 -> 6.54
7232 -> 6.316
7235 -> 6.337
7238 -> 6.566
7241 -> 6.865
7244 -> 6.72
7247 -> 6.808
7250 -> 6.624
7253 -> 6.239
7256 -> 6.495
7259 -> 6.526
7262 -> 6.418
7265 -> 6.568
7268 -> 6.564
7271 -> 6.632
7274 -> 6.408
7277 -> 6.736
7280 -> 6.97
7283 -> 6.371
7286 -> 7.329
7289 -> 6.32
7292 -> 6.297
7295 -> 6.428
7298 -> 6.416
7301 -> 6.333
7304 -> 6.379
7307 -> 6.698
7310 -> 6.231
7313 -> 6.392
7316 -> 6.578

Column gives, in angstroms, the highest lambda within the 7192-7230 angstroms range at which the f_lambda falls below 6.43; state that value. 7208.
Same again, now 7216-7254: 7253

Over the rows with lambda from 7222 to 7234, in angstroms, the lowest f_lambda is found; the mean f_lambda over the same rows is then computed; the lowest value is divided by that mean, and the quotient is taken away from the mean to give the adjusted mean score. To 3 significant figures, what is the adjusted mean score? 5.48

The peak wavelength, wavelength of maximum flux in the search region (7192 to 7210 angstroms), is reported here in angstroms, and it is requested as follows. 7193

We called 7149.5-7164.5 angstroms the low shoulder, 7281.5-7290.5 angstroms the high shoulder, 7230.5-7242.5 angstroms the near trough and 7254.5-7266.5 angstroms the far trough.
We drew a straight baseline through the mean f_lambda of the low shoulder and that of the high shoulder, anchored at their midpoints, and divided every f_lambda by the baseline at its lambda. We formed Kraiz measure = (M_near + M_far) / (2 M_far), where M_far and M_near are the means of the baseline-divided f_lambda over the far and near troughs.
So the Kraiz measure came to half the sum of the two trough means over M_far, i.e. 1.00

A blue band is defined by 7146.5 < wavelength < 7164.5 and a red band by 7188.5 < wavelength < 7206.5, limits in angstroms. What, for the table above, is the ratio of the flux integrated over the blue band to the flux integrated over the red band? 1.00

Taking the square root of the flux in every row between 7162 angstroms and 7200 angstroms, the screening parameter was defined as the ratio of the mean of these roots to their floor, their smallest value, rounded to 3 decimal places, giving 1.016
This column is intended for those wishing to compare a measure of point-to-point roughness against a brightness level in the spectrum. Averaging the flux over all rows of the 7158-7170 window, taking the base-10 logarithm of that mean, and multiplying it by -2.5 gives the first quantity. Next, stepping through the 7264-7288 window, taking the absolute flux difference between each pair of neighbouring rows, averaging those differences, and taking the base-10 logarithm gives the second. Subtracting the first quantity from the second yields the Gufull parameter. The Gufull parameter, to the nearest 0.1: 1.6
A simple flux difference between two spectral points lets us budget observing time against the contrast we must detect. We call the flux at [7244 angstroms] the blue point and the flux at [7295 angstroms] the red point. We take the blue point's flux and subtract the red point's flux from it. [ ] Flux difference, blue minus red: 0.29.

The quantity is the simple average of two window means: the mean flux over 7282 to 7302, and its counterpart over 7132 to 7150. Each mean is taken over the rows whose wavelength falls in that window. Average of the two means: 6.54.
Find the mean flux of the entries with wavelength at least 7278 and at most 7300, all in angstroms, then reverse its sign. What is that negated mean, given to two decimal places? -6.59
